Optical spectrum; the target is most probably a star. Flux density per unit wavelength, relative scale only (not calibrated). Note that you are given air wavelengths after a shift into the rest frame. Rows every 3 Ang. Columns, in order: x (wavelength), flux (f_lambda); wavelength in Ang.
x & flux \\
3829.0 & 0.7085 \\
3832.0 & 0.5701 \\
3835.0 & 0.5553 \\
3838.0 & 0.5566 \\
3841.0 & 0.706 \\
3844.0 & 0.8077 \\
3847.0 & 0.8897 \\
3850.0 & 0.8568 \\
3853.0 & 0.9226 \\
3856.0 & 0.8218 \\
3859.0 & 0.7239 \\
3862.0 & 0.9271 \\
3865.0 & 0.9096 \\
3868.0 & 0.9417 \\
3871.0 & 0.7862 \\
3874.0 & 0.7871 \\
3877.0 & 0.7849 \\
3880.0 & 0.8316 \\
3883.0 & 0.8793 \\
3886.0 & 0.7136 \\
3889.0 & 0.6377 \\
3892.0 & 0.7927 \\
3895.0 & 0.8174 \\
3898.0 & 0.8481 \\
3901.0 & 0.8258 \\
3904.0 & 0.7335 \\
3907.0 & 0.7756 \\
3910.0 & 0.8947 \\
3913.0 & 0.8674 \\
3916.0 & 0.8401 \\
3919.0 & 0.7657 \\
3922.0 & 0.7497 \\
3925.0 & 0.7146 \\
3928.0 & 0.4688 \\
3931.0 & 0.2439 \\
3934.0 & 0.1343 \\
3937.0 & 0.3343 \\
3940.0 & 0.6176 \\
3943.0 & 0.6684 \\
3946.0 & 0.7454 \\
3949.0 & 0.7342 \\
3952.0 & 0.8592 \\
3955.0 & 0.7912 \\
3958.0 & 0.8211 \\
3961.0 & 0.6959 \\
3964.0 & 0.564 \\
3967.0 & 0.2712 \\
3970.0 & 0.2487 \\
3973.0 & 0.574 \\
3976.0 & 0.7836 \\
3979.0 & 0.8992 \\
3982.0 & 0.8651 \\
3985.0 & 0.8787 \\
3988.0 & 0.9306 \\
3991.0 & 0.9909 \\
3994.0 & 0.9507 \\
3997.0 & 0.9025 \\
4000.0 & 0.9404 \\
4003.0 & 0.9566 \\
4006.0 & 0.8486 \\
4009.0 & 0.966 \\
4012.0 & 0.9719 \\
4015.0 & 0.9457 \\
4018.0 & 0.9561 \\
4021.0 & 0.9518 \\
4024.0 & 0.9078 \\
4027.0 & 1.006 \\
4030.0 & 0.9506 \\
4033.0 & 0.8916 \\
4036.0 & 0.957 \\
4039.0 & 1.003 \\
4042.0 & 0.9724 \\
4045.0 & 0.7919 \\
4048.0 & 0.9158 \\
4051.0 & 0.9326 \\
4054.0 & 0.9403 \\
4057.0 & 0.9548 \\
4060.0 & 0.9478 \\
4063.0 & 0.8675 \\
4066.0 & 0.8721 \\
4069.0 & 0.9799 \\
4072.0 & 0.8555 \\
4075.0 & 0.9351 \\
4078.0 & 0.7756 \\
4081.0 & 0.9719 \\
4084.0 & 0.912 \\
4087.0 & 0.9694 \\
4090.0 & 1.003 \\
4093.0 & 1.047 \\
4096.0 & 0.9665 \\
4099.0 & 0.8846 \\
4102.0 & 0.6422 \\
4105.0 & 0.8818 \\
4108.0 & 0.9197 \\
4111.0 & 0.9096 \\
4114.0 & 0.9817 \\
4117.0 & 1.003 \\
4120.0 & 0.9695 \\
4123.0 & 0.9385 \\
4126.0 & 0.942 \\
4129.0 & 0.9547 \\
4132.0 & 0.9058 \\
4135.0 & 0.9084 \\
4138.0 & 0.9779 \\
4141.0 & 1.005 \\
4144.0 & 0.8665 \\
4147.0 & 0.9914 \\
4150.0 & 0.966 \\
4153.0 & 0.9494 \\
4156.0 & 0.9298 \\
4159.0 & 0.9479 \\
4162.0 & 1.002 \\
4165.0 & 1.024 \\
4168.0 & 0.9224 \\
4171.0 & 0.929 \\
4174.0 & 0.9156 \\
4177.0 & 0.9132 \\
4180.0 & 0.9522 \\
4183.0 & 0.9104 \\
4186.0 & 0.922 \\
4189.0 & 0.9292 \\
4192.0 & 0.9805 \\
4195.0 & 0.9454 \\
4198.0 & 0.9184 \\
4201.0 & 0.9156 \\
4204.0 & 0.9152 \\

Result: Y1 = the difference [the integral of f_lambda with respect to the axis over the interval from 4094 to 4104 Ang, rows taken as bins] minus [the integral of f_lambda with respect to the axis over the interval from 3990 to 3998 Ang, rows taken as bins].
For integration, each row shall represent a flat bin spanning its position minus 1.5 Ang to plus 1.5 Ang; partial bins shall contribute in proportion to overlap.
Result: 0.9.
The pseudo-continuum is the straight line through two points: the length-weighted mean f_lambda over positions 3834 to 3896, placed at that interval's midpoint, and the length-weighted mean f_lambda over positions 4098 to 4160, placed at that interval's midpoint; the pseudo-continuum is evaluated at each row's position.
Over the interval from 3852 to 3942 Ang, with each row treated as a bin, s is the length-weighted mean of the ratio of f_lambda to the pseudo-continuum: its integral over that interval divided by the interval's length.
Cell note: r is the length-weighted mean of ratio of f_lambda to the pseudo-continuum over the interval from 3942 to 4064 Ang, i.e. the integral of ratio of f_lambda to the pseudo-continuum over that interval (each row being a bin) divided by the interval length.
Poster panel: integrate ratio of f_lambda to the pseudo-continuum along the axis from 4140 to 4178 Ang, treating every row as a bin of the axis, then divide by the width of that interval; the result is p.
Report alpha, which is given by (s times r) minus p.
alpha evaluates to -0.12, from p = 1.01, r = 0.98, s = 0.91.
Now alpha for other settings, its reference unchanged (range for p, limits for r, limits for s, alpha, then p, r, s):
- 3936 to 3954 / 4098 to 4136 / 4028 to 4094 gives 0.22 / 0.81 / 0.99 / 1.04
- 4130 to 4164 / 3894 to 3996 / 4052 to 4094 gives -0.14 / 1.02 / 0.84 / 1.03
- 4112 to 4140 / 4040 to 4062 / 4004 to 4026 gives 0.09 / 1.03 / 1.04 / 1.08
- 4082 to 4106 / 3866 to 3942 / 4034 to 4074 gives -0.10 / 1.01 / 0.88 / 1.04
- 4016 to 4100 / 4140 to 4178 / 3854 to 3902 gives -0.02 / 1.05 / 1.01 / 1.02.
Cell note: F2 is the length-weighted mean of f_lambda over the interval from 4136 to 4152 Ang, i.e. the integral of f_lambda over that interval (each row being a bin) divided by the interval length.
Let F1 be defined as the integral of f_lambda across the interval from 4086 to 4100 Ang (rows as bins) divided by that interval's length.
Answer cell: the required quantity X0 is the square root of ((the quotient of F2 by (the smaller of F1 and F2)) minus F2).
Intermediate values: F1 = 0.98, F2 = 1.0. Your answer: 0.2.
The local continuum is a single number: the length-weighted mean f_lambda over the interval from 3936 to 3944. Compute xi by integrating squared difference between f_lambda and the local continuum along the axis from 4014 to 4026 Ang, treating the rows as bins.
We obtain 1.91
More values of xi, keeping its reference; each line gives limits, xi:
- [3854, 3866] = 1.17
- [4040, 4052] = 1.62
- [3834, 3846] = 0.35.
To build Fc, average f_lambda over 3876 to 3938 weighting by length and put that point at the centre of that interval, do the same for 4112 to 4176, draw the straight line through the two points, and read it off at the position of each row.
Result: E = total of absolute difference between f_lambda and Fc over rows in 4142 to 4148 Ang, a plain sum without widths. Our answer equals 0.12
